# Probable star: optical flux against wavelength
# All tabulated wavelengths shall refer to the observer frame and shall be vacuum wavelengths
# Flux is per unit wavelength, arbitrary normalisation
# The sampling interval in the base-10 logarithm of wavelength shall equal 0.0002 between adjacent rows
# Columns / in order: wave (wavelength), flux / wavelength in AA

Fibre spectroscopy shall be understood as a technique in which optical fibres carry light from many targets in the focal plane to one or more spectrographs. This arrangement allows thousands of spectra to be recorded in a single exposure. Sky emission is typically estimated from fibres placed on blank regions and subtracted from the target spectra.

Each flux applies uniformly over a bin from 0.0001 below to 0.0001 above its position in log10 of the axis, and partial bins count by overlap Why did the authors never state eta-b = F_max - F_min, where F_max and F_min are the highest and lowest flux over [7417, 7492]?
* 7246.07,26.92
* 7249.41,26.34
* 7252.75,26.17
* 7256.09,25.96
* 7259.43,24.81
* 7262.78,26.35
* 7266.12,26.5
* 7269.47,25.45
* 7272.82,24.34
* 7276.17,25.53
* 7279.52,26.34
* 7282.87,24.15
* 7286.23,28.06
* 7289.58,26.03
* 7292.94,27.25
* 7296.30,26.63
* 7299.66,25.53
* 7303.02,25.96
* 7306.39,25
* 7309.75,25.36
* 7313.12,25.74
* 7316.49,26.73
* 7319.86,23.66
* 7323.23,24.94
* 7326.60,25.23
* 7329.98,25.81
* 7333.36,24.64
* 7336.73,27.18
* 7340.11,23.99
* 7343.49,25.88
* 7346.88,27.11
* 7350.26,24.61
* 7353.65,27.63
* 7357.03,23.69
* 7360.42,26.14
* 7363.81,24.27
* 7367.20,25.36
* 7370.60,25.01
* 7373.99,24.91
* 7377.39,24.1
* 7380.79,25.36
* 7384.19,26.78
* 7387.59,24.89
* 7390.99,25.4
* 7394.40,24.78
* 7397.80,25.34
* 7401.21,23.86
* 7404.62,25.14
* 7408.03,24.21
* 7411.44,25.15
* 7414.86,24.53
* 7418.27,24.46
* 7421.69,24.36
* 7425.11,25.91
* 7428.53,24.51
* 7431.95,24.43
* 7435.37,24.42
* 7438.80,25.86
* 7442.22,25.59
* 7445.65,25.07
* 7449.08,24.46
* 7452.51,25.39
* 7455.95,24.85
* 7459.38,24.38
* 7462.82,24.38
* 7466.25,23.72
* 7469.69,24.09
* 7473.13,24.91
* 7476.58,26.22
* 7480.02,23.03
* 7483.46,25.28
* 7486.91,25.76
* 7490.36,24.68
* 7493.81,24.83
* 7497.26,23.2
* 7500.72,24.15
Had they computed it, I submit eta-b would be 3.2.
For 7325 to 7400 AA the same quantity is 3.9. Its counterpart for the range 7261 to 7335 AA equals 4.4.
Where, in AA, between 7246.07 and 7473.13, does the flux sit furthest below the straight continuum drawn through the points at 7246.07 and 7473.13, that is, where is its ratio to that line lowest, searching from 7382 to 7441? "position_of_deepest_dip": 7401.21 AA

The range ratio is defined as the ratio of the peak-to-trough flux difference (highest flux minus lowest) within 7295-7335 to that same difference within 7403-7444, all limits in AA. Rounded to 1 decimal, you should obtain 1.8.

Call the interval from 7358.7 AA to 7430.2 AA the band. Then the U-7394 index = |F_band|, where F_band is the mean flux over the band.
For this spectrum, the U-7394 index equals 25.0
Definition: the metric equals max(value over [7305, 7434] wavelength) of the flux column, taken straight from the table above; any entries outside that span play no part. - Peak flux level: 27.63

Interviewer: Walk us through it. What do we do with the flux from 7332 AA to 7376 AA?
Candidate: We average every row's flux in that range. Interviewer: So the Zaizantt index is 25.4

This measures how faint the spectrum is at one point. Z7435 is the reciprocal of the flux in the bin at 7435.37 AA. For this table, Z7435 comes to 0.0410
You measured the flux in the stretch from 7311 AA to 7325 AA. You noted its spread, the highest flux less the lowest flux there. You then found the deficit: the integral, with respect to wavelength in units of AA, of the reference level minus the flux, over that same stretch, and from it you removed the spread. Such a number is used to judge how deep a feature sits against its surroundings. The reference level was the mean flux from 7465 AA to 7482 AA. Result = -15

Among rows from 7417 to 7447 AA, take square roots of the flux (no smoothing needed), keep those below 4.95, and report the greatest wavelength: 7435.37 AA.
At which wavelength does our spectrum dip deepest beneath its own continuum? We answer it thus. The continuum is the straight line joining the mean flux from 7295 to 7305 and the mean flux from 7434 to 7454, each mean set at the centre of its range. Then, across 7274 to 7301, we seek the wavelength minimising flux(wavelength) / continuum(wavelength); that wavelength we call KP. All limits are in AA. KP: 7282.87 AA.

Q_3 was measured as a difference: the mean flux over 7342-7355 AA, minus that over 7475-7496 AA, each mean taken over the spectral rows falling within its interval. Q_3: 1.34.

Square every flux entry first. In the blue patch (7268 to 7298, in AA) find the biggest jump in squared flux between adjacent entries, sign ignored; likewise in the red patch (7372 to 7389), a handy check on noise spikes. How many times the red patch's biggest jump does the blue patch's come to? 2.1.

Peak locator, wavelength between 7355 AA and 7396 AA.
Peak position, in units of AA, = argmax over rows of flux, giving 7384.19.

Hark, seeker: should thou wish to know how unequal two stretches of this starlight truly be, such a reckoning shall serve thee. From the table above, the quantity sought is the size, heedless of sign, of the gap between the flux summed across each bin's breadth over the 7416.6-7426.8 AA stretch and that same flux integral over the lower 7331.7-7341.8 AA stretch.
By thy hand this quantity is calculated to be 1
